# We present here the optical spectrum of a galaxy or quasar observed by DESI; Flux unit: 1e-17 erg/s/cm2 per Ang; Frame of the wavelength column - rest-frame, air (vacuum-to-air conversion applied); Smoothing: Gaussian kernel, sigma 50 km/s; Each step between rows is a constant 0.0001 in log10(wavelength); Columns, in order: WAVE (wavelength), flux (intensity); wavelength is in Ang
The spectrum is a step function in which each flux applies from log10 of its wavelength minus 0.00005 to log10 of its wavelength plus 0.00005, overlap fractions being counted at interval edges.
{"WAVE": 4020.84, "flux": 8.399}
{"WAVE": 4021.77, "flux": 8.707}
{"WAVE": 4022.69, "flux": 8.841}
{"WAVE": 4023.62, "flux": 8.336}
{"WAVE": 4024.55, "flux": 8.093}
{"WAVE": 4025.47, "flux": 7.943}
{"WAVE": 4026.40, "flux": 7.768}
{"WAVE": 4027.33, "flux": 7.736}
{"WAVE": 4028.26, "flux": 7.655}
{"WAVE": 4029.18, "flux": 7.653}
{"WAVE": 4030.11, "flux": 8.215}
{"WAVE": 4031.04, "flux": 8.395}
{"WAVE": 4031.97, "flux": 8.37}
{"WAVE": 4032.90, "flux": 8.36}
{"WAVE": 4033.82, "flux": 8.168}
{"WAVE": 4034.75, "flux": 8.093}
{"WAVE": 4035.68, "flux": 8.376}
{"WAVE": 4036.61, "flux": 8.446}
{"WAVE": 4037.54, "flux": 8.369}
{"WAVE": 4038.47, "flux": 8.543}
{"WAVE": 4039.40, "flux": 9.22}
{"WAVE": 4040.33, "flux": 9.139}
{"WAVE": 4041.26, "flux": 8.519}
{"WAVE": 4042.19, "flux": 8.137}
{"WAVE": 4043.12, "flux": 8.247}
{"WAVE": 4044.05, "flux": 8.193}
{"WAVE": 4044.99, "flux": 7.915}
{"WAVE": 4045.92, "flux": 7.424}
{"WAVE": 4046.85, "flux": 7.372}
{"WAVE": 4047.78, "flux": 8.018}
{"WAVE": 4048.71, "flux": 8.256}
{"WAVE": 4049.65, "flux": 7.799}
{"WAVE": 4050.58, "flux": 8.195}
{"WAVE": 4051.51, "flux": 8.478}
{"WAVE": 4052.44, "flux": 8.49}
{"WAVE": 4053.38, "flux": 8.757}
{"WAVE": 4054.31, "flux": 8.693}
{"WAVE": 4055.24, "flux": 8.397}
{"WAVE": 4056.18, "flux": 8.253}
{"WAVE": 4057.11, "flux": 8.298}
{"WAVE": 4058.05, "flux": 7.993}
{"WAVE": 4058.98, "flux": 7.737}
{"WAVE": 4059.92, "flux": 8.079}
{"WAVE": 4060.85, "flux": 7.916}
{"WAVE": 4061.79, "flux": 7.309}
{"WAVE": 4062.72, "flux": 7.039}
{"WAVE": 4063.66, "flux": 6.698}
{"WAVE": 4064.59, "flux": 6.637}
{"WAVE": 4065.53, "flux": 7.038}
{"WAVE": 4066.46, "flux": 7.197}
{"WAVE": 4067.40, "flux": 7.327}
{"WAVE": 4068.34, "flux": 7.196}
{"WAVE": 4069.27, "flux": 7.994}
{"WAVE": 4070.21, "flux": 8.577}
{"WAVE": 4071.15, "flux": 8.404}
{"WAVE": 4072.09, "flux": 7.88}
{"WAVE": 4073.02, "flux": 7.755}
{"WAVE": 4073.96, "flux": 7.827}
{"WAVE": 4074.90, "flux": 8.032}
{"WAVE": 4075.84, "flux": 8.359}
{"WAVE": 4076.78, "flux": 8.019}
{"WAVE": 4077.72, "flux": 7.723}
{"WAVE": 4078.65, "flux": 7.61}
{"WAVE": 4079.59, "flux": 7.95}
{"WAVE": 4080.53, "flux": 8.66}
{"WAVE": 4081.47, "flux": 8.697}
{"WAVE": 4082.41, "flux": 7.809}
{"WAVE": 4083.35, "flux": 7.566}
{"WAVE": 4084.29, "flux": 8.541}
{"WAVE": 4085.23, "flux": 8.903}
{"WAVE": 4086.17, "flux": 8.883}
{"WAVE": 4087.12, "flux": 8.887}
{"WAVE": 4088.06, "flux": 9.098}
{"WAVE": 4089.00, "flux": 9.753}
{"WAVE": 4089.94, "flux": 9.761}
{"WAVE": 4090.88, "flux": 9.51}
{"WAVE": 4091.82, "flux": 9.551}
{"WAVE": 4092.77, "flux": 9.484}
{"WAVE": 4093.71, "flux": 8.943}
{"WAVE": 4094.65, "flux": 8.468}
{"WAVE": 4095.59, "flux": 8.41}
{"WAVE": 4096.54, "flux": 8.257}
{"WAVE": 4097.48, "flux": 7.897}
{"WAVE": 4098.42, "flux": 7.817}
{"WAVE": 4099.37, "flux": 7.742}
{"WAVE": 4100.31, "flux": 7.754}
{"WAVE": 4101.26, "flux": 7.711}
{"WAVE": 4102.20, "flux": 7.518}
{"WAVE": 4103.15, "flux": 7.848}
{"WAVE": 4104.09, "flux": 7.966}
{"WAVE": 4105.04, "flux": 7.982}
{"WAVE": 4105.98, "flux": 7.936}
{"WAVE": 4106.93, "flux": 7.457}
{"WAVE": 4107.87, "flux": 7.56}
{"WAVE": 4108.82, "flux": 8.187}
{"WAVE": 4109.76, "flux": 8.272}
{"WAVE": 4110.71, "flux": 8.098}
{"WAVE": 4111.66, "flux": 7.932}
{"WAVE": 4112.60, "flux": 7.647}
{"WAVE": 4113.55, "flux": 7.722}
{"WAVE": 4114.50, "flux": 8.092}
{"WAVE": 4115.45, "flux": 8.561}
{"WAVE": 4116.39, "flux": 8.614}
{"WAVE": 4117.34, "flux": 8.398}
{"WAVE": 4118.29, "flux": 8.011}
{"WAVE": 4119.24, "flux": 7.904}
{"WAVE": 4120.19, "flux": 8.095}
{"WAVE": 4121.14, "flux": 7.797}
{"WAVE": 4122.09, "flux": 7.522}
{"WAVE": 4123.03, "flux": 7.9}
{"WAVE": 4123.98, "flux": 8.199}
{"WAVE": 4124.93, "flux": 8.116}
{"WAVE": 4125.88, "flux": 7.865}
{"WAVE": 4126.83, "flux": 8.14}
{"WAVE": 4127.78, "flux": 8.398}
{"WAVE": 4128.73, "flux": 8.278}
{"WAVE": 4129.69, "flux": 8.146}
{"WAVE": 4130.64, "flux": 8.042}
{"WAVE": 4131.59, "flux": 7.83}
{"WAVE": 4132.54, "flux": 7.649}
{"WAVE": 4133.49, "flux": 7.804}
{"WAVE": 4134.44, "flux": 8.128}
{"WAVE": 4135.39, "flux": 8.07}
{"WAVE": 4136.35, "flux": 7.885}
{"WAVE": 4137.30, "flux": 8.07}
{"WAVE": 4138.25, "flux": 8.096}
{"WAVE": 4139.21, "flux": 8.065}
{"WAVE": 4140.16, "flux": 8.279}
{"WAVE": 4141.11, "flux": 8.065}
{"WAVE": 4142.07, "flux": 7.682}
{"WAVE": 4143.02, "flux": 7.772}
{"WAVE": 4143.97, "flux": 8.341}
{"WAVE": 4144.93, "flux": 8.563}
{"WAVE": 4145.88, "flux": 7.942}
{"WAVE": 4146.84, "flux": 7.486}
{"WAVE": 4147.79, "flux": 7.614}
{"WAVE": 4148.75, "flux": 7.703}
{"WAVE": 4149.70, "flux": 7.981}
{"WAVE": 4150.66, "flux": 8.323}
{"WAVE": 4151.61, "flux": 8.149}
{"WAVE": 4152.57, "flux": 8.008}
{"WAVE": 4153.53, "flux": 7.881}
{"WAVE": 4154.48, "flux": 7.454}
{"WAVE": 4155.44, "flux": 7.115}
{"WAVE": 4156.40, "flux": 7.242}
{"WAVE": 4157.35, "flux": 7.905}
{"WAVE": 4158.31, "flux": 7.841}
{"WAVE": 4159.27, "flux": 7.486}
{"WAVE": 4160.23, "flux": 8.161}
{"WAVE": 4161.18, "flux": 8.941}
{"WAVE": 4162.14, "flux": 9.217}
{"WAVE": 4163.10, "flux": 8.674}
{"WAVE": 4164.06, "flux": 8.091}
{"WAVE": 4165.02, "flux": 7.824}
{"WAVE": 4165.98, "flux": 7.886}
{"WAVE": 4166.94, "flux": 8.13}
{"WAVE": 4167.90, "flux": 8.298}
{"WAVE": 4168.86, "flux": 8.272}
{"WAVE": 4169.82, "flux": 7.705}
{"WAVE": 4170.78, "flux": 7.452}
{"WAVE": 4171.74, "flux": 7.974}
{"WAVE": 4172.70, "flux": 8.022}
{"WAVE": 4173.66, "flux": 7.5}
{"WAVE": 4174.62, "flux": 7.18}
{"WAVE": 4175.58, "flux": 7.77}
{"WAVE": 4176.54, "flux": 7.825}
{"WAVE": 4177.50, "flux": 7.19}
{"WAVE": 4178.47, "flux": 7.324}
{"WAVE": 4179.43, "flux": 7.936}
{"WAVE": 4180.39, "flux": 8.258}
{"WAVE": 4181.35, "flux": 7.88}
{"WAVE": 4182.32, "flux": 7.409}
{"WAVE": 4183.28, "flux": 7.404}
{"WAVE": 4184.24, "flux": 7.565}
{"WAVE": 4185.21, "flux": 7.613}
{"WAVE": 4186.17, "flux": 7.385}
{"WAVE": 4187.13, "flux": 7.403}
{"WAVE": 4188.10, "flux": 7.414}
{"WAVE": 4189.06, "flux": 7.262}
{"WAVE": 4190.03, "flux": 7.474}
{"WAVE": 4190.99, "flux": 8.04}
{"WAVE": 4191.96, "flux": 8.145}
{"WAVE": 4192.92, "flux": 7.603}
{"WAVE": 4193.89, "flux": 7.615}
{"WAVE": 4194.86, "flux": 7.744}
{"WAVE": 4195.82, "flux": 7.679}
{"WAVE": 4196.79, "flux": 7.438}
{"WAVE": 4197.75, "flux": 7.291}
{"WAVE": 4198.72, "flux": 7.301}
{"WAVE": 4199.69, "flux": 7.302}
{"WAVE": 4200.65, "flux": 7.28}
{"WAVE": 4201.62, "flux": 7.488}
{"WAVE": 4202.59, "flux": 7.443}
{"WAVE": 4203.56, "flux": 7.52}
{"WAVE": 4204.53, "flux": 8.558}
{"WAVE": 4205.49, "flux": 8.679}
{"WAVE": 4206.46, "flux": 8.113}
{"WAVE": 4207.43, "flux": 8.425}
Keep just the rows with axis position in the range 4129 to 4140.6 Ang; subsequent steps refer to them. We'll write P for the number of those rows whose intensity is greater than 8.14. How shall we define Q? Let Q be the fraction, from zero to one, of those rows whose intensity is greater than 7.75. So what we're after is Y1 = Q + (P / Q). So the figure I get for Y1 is 3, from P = 2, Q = 0.92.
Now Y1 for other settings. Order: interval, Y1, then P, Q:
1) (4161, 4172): 7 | 5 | 0.83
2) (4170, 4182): 2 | 1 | 0.58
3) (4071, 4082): 6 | 4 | 0.83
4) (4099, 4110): 4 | 2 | 0.58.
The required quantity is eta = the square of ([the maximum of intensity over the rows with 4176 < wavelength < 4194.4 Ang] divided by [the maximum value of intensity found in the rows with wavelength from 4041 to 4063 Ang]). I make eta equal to 0.9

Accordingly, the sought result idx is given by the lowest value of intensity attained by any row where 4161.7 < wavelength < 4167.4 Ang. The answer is 7.824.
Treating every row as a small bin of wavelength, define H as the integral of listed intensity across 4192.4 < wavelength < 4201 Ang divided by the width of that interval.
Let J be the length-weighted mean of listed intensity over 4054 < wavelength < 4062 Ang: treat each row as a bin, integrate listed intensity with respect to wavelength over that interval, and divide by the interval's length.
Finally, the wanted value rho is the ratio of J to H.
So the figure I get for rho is 1.08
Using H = 7.5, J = 8.08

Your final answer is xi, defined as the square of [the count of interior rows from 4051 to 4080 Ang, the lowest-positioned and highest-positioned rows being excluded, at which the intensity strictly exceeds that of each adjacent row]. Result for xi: 36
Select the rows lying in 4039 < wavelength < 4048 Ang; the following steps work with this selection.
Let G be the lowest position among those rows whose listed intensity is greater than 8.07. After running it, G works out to 4039.40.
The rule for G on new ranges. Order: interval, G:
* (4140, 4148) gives 4140.16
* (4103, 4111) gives 4108.82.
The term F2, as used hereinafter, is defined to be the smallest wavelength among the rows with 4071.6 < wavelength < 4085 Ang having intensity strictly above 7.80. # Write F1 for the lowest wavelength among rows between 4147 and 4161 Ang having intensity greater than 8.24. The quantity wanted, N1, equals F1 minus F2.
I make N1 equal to 78.6 Ang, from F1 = 4150.66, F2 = 4072.09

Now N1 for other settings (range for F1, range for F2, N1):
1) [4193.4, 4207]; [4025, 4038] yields 179.1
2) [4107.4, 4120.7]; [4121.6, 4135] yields -13.3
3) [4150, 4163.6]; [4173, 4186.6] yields -25.9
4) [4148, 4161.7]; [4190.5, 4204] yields -40.3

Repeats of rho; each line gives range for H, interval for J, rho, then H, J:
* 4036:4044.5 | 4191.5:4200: 0.89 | 8.5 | 7.57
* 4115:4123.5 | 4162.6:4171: 0.99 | 8.1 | 8.05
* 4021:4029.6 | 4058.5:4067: 0.90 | 8.1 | 7.30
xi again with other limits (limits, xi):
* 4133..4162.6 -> 36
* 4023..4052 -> 25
